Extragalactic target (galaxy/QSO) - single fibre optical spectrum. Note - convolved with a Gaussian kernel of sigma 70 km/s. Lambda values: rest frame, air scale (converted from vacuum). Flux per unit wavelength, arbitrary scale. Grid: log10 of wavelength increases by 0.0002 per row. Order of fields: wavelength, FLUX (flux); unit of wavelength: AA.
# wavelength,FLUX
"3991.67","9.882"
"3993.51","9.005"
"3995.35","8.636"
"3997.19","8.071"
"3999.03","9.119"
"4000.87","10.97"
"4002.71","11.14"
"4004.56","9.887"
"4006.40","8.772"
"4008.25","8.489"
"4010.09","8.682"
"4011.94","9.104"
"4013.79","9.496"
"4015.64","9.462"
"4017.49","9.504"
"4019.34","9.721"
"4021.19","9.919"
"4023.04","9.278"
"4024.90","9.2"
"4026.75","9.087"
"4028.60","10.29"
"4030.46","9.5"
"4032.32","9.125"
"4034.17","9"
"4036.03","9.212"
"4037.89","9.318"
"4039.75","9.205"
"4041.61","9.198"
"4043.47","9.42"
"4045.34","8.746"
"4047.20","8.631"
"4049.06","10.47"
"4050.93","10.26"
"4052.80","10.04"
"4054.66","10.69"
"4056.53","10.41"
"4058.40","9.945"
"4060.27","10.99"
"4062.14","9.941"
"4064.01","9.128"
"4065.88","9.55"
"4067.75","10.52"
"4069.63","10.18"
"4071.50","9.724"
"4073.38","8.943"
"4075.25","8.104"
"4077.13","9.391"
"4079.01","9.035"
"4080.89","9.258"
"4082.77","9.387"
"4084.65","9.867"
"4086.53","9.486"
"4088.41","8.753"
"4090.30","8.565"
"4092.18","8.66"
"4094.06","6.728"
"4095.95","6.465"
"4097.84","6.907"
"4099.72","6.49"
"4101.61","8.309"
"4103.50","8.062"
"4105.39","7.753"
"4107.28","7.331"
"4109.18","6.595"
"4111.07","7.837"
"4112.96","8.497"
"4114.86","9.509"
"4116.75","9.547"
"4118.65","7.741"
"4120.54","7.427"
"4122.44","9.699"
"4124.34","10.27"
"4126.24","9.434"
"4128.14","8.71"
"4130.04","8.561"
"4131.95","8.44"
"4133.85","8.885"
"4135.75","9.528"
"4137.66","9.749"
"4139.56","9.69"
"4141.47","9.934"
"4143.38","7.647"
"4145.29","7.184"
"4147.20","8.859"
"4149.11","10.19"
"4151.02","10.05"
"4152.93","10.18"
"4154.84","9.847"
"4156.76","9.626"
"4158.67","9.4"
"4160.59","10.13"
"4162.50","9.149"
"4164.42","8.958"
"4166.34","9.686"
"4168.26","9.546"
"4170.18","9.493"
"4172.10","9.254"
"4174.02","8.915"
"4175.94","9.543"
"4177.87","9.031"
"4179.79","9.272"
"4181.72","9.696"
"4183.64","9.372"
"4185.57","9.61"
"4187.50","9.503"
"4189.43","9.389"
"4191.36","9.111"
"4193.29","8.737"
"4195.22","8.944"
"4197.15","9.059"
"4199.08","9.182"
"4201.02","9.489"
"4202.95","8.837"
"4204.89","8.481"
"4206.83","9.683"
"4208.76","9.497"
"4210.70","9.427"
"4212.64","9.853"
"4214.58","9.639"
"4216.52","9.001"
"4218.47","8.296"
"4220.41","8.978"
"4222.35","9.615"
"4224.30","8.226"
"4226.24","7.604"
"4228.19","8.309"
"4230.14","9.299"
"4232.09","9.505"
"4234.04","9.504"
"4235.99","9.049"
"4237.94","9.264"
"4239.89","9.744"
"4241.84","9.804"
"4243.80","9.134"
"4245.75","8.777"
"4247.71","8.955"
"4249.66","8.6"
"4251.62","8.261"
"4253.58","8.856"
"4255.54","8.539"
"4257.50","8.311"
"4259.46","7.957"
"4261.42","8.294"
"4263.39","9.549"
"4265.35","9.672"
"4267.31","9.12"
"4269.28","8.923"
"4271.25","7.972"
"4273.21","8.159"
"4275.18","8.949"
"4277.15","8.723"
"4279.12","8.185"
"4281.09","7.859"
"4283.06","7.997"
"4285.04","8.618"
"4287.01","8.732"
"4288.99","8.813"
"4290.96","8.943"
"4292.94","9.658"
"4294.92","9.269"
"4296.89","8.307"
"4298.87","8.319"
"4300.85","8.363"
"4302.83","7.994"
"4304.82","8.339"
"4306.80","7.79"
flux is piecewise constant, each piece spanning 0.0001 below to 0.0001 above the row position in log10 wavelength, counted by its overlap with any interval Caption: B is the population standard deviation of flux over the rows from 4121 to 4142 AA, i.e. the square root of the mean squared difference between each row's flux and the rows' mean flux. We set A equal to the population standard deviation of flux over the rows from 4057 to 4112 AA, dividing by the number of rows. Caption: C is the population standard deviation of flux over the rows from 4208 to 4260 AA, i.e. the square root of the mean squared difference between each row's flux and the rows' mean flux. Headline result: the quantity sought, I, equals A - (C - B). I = 1.2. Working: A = 1.2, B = 0.580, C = 0.60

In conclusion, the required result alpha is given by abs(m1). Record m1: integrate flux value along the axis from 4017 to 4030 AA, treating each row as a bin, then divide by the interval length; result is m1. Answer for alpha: 9.6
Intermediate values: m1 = 9.6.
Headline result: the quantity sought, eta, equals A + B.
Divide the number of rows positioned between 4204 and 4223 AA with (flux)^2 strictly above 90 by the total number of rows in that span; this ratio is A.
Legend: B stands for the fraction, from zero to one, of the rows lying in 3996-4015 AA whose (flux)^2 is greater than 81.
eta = 1.10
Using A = 0.5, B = 0.60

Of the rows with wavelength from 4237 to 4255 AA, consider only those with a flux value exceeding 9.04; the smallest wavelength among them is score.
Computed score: 4237.94 AA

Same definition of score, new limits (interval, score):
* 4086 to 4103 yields 4086.53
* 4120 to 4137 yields 4122.44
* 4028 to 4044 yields 4028.60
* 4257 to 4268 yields 4263.39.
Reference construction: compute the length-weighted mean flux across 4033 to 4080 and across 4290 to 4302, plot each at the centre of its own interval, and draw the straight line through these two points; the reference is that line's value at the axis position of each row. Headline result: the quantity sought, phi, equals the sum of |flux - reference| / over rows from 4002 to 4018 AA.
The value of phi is 6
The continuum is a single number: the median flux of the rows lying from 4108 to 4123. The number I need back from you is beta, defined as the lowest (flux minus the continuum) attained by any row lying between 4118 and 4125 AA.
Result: -0.7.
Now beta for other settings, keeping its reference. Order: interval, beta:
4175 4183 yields 0.9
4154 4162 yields 1.2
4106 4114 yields -1.6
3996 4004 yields -0.1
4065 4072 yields 1.4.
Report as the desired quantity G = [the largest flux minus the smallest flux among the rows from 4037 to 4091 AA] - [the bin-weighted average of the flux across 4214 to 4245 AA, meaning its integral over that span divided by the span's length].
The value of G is -6.2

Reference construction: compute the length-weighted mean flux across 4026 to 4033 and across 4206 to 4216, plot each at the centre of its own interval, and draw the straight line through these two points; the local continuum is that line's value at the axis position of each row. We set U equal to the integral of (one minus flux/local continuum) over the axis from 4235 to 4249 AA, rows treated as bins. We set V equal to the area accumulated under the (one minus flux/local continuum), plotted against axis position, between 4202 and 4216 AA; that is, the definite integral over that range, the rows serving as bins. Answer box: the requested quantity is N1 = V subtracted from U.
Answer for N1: 0.2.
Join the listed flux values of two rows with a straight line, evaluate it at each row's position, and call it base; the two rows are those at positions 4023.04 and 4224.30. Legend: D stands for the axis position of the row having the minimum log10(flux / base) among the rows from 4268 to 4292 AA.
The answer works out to 4281.09 AA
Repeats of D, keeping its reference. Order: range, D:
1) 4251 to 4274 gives 4259.46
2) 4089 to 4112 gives 4095.95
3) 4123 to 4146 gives 4145.29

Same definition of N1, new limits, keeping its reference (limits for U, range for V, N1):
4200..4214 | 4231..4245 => 0.1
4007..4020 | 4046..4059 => 1.1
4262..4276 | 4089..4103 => -1.9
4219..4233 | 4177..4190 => 1.0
